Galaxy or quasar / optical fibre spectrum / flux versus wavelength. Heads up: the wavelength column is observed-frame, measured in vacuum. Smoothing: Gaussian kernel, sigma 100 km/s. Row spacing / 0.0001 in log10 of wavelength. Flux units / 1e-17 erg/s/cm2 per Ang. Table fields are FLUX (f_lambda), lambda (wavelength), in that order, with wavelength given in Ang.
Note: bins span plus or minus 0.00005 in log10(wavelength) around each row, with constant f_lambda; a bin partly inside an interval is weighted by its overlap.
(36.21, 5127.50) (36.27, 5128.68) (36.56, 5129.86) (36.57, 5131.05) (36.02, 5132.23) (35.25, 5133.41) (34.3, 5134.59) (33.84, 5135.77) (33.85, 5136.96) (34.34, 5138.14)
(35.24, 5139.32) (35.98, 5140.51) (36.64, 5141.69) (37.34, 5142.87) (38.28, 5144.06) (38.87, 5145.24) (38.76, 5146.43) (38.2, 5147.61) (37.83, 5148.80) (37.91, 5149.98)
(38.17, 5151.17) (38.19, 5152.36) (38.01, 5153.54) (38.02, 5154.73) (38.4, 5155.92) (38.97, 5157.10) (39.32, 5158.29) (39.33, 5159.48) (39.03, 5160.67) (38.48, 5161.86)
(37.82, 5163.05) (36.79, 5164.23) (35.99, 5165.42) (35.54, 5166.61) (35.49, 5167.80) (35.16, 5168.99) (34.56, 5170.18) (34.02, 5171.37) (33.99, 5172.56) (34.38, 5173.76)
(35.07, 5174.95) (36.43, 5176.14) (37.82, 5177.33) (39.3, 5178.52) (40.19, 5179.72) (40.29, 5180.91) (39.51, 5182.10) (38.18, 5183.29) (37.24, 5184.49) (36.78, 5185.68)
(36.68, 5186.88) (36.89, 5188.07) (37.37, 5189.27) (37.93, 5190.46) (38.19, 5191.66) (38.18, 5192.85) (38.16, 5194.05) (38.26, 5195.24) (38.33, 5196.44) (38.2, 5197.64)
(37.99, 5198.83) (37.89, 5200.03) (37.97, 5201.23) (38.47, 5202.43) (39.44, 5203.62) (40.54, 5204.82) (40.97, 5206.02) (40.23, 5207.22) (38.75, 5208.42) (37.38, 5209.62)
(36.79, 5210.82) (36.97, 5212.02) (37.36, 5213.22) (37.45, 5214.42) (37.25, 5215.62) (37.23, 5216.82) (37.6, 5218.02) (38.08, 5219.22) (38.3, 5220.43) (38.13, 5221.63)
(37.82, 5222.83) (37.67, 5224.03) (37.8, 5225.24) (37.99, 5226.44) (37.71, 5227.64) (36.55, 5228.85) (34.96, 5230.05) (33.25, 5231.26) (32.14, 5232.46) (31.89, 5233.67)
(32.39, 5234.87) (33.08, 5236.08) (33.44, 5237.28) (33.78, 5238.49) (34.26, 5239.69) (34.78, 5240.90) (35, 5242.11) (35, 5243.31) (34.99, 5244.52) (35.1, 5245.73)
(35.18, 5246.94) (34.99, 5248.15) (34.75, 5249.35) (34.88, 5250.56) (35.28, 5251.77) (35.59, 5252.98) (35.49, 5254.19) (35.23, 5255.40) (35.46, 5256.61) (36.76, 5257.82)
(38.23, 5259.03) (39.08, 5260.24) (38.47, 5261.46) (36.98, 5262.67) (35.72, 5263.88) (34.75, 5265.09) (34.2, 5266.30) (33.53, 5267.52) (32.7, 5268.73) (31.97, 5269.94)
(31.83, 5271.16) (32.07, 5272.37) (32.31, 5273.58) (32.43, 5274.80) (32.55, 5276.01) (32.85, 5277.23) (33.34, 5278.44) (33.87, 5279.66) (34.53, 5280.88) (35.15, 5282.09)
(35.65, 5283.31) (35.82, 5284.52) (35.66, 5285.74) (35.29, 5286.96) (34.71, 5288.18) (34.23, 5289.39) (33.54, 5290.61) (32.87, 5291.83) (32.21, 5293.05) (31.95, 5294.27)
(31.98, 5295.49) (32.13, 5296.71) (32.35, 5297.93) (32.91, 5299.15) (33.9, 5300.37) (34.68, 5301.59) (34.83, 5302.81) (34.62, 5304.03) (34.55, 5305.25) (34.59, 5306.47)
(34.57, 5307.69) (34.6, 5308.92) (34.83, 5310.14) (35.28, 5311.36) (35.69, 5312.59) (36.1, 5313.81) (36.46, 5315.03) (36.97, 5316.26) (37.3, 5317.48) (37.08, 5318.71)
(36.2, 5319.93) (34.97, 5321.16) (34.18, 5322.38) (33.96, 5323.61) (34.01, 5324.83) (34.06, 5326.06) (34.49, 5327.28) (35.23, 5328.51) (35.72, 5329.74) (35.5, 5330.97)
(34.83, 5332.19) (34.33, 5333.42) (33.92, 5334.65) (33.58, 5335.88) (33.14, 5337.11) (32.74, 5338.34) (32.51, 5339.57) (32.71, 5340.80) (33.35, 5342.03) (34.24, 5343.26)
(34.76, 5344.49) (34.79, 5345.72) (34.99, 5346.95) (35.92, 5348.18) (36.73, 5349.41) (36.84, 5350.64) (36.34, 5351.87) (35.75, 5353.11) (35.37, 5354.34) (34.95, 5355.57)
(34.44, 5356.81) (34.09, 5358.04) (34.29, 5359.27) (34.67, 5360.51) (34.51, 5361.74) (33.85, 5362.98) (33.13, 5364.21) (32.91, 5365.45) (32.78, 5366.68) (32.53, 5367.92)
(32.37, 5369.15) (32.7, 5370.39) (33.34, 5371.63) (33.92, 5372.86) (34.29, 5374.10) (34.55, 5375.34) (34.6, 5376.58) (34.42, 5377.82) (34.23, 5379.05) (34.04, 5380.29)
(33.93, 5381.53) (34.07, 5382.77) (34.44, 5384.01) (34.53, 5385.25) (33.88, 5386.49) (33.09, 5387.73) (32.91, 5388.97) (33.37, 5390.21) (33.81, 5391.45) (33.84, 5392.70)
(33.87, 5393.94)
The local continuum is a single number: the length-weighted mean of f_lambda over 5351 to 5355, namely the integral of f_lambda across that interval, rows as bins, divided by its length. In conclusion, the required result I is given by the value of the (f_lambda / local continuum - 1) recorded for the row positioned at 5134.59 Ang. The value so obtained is -0.04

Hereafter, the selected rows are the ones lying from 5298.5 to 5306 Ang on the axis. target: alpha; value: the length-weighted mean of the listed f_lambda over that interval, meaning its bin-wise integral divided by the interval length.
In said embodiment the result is 34.3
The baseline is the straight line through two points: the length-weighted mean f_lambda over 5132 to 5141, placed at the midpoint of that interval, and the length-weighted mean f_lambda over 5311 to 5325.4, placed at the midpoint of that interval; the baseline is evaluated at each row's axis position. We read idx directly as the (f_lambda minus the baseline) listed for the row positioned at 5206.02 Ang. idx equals 5.8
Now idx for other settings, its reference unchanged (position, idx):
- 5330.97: -0.3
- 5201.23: 2.9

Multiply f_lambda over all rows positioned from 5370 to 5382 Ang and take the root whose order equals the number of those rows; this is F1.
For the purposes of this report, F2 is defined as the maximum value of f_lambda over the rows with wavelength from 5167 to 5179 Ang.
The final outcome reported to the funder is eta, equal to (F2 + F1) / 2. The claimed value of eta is 36.6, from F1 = 34.0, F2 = 39.3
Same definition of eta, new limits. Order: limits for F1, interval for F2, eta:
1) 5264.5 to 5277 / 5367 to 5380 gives 33.7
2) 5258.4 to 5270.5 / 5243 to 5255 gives 35.5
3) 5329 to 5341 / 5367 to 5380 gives 34.2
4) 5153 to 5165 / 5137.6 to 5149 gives 38.6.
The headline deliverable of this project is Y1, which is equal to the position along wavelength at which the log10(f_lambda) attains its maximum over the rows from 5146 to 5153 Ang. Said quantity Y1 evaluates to 5146.43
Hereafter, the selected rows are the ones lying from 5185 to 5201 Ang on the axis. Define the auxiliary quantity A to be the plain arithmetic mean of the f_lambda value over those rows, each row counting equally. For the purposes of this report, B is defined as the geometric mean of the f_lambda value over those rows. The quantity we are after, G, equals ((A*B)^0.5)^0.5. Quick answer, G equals 6.14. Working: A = 38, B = 37.8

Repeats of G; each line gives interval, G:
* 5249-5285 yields 5.89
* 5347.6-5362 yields 5.94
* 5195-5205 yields 6.21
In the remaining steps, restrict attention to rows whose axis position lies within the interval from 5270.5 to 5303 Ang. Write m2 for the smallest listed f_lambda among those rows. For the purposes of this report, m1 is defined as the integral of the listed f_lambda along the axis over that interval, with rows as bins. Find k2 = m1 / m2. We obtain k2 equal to 34.2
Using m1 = 1089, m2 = 31.83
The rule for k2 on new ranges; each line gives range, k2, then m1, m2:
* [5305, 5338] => 34.9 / 1156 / 33.14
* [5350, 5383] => 34.9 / 1128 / 32.37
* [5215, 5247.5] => 36.3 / 1157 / 31.89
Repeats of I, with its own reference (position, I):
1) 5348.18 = 0.00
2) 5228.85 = 0.02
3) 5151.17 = 0.06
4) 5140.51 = 0.00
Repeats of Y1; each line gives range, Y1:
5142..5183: 5180.91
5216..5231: 5220.43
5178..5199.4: 5180.91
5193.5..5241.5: 5206.02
